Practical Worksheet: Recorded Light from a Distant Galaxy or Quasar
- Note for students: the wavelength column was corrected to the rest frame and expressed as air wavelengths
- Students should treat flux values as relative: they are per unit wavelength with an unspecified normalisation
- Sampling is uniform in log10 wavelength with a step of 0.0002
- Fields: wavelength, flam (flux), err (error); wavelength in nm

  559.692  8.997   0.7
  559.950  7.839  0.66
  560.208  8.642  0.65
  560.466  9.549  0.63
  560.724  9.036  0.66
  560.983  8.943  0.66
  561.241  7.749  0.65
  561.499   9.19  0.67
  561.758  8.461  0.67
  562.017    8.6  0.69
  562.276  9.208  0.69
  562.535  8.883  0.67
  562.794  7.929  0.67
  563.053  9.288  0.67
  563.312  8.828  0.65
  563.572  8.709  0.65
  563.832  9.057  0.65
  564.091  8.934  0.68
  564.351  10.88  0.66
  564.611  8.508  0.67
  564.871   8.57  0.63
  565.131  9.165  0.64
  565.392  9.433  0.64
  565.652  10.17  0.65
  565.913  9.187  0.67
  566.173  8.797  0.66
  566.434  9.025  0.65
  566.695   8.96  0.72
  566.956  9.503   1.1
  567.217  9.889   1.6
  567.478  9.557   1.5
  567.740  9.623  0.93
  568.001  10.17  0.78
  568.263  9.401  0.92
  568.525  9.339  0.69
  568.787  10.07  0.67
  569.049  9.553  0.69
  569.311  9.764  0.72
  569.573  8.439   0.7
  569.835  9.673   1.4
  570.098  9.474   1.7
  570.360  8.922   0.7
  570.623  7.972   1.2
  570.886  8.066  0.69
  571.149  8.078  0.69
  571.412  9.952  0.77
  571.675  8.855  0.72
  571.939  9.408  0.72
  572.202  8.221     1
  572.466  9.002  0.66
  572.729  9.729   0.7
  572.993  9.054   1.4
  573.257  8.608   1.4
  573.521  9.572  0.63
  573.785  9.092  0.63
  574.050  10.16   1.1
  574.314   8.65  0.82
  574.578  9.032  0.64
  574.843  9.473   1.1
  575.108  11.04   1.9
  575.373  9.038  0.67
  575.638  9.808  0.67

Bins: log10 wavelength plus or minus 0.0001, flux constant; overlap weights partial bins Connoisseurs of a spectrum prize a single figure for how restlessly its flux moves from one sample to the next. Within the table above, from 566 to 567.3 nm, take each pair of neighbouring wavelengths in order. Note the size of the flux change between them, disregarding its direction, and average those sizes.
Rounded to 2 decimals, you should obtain 0.31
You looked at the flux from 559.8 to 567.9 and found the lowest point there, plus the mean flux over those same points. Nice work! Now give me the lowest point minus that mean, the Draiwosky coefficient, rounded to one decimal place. -1.3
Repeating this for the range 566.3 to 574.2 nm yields -1.3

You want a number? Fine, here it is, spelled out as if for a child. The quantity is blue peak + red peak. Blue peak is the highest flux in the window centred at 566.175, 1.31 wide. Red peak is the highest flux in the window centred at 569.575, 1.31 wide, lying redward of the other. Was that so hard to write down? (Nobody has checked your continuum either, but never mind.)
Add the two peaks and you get 19.9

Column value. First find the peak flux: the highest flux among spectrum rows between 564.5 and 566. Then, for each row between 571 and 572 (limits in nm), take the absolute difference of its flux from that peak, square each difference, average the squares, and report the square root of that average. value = 1.3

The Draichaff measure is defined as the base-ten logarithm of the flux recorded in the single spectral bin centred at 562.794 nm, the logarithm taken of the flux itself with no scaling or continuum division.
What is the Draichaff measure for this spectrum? 0.899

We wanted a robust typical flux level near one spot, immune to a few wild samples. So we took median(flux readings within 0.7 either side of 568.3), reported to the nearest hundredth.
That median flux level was 9.62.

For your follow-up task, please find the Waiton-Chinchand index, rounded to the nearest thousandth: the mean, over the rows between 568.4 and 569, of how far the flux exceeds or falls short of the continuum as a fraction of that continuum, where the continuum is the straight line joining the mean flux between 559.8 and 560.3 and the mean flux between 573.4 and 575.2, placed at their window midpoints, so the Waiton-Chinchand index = 0.073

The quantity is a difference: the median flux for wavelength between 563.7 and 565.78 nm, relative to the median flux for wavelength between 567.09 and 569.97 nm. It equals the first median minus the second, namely -0.5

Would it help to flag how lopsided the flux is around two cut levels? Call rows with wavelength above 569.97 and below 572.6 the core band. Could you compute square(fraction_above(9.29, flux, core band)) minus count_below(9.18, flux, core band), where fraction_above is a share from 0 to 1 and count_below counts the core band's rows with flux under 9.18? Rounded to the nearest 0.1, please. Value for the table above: -6.9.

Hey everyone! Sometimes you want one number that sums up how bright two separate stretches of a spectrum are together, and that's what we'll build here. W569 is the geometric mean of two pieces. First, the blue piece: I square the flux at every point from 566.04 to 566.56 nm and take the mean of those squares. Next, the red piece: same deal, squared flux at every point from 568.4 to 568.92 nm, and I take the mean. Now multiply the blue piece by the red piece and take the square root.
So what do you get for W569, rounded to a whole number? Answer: 87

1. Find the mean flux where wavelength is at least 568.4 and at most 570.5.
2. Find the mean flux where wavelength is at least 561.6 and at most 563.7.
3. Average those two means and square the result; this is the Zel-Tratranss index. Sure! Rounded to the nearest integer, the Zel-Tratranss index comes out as 82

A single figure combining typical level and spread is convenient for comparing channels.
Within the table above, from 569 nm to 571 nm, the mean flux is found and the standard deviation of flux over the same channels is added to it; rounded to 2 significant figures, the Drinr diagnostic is 9.7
